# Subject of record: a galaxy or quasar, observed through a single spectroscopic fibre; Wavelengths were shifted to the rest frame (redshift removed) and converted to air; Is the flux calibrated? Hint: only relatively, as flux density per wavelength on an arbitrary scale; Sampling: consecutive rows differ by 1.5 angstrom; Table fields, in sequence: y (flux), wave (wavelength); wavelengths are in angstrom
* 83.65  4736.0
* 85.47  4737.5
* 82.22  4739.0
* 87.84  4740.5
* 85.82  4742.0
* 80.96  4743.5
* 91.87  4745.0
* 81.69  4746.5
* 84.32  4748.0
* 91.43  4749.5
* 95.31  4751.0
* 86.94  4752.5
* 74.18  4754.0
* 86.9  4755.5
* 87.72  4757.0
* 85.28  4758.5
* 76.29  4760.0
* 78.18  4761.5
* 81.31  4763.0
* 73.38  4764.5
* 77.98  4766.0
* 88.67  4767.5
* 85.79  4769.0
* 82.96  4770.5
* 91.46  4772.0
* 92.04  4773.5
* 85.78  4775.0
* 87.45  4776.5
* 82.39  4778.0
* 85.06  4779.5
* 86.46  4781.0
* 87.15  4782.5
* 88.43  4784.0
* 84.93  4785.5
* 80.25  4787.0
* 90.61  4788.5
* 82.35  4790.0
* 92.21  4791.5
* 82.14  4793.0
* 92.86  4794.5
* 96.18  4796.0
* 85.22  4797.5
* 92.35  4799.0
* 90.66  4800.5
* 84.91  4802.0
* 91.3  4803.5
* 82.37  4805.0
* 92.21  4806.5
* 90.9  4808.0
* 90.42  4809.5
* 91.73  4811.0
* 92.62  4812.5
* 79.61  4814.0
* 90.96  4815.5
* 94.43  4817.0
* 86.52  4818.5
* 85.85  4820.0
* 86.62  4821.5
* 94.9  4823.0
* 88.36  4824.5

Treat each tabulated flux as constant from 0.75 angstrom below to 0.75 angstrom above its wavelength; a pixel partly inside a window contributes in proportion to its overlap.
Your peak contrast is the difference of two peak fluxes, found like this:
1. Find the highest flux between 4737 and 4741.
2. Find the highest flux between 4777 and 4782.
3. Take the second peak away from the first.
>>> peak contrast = 1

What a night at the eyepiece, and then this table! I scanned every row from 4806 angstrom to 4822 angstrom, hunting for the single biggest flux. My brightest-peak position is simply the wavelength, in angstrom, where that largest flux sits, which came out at 4817.0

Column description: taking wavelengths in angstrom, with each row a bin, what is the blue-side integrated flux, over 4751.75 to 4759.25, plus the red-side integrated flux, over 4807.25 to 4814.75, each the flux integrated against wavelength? 1299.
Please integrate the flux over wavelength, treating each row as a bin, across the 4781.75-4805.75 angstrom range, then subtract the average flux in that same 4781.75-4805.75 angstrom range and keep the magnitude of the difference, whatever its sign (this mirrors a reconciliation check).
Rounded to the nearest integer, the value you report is 2018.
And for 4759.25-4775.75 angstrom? 1288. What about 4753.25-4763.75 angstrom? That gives 773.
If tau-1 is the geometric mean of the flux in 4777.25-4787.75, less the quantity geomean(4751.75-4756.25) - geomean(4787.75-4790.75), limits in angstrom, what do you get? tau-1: 88.8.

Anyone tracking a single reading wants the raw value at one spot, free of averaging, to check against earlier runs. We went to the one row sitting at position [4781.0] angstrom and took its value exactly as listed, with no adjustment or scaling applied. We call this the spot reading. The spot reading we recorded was 86.46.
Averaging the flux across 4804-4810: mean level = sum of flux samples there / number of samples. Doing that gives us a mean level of 89.0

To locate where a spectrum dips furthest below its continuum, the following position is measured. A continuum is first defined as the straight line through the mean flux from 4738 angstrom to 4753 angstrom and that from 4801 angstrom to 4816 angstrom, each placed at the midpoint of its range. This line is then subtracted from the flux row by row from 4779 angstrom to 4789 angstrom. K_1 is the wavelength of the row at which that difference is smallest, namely 4787.0 angstrom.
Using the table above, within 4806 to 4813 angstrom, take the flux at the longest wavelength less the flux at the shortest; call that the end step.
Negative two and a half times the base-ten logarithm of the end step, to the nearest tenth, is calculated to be 1.0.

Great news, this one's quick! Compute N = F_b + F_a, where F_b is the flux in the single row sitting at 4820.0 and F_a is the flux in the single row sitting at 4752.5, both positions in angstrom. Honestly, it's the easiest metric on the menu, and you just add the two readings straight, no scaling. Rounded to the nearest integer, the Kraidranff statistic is 173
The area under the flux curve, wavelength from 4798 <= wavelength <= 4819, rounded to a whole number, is 1876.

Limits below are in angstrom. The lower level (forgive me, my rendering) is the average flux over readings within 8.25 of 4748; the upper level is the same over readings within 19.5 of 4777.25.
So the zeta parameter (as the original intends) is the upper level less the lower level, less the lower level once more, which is -87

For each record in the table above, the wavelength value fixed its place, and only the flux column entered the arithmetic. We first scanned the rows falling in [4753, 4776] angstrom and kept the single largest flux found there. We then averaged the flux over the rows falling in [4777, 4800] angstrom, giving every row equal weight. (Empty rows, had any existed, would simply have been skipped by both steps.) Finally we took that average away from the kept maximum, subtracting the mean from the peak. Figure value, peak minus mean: 5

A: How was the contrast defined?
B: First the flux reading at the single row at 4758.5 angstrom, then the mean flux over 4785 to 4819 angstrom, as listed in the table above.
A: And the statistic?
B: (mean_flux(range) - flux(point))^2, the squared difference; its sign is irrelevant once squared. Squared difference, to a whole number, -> 11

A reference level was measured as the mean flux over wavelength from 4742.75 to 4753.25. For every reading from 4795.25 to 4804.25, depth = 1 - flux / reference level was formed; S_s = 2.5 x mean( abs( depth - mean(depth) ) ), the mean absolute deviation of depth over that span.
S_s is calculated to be 0.10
